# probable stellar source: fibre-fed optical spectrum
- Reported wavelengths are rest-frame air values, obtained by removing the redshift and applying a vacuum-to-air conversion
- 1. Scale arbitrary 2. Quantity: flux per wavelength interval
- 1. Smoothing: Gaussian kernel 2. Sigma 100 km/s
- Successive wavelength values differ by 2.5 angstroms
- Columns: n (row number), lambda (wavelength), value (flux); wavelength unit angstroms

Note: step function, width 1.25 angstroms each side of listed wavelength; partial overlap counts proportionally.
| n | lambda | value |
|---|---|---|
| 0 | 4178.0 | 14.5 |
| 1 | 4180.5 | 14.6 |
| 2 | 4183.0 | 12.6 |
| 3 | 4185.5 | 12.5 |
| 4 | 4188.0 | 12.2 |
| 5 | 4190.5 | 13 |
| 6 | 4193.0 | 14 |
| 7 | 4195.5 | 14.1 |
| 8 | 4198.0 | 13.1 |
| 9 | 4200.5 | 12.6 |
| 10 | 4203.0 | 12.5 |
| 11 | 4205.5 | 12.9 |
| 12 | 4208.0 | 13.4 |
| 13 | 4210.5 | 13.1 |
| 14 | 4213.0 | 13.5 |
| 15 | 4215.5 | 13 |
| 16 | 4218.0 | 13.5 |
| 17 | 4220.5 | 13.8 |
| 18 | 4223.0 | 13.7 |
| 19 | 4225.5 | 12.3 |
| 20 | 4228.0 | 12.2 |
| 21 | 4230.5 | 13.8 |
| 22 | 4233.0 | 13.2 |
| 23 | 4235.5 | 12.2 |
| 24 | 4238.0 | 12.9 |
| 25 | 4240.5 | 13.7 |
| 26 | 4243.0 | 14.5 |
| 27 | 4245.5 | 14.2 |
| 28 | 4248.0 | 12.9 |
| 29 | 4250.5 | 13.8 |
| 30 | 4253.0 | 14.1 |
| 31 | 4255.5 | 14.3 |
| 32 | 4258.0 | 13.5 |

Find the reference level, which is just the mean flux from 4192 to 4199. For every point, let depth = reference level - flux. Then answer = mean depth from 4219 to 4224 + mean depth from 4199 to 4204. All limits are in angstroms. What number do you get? 1.2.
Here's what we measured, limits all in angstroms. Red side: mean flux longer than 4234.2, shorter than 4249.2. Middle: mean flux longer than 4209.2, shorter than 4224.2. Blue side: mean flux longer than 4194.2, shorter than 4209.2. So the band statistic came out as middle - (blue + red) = -13.1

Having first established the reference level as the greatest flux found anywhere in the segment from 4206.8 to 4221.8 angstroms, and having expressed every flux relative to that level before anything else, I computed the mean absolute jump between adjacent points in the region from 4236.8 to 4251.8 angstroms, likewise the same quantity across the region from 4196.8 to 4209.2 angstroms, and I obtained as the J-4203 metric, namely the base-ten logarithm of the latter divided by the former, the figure -0.34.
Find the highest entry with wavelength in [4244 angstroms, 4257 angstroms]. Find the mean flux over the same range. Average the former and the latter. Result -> 14.08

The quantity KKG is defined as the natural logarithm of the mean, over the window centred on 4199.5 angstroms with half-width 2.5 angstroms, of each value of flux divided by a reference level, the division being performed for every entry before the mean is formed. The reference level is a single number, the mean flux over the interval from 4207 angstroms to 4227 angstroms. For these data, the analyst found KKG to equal -0.03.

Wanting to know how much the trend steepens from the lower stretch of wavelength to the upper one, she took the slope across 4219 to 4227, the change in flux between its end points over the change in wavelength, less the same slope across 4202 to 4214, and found -0.40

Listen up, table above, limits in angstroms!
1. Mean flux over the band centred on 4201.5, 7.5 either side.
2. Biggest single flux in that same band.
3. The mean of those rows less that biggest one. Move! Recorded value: -1.0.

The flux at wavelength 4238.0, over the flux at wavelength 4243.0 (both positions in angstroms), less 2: -1.11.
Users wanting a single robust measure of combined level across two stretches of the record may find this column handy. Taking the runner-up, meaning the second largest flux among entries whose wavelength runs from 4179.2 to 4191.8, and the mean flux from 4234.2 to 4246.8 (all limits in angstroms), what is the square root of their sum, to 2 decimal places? 5.15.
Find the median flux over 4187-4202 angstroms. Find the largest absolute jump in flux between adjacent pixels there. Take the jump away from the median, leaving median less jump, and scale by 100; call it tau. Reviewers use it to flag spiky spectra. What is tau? 1205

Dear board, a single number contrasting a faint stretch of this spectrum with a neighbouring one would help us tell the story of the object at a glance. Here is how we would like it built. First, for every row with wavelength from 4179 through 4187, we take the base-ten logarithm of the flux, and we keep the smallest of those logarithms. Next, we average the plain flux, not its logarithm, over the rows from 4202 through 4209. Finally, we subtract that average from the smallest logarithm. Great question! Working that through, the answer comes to -11.8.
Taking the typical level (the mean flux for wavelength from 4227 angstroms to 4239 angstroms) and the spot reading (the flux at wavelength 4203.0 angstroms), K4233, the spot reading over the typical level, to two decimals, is 0.97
